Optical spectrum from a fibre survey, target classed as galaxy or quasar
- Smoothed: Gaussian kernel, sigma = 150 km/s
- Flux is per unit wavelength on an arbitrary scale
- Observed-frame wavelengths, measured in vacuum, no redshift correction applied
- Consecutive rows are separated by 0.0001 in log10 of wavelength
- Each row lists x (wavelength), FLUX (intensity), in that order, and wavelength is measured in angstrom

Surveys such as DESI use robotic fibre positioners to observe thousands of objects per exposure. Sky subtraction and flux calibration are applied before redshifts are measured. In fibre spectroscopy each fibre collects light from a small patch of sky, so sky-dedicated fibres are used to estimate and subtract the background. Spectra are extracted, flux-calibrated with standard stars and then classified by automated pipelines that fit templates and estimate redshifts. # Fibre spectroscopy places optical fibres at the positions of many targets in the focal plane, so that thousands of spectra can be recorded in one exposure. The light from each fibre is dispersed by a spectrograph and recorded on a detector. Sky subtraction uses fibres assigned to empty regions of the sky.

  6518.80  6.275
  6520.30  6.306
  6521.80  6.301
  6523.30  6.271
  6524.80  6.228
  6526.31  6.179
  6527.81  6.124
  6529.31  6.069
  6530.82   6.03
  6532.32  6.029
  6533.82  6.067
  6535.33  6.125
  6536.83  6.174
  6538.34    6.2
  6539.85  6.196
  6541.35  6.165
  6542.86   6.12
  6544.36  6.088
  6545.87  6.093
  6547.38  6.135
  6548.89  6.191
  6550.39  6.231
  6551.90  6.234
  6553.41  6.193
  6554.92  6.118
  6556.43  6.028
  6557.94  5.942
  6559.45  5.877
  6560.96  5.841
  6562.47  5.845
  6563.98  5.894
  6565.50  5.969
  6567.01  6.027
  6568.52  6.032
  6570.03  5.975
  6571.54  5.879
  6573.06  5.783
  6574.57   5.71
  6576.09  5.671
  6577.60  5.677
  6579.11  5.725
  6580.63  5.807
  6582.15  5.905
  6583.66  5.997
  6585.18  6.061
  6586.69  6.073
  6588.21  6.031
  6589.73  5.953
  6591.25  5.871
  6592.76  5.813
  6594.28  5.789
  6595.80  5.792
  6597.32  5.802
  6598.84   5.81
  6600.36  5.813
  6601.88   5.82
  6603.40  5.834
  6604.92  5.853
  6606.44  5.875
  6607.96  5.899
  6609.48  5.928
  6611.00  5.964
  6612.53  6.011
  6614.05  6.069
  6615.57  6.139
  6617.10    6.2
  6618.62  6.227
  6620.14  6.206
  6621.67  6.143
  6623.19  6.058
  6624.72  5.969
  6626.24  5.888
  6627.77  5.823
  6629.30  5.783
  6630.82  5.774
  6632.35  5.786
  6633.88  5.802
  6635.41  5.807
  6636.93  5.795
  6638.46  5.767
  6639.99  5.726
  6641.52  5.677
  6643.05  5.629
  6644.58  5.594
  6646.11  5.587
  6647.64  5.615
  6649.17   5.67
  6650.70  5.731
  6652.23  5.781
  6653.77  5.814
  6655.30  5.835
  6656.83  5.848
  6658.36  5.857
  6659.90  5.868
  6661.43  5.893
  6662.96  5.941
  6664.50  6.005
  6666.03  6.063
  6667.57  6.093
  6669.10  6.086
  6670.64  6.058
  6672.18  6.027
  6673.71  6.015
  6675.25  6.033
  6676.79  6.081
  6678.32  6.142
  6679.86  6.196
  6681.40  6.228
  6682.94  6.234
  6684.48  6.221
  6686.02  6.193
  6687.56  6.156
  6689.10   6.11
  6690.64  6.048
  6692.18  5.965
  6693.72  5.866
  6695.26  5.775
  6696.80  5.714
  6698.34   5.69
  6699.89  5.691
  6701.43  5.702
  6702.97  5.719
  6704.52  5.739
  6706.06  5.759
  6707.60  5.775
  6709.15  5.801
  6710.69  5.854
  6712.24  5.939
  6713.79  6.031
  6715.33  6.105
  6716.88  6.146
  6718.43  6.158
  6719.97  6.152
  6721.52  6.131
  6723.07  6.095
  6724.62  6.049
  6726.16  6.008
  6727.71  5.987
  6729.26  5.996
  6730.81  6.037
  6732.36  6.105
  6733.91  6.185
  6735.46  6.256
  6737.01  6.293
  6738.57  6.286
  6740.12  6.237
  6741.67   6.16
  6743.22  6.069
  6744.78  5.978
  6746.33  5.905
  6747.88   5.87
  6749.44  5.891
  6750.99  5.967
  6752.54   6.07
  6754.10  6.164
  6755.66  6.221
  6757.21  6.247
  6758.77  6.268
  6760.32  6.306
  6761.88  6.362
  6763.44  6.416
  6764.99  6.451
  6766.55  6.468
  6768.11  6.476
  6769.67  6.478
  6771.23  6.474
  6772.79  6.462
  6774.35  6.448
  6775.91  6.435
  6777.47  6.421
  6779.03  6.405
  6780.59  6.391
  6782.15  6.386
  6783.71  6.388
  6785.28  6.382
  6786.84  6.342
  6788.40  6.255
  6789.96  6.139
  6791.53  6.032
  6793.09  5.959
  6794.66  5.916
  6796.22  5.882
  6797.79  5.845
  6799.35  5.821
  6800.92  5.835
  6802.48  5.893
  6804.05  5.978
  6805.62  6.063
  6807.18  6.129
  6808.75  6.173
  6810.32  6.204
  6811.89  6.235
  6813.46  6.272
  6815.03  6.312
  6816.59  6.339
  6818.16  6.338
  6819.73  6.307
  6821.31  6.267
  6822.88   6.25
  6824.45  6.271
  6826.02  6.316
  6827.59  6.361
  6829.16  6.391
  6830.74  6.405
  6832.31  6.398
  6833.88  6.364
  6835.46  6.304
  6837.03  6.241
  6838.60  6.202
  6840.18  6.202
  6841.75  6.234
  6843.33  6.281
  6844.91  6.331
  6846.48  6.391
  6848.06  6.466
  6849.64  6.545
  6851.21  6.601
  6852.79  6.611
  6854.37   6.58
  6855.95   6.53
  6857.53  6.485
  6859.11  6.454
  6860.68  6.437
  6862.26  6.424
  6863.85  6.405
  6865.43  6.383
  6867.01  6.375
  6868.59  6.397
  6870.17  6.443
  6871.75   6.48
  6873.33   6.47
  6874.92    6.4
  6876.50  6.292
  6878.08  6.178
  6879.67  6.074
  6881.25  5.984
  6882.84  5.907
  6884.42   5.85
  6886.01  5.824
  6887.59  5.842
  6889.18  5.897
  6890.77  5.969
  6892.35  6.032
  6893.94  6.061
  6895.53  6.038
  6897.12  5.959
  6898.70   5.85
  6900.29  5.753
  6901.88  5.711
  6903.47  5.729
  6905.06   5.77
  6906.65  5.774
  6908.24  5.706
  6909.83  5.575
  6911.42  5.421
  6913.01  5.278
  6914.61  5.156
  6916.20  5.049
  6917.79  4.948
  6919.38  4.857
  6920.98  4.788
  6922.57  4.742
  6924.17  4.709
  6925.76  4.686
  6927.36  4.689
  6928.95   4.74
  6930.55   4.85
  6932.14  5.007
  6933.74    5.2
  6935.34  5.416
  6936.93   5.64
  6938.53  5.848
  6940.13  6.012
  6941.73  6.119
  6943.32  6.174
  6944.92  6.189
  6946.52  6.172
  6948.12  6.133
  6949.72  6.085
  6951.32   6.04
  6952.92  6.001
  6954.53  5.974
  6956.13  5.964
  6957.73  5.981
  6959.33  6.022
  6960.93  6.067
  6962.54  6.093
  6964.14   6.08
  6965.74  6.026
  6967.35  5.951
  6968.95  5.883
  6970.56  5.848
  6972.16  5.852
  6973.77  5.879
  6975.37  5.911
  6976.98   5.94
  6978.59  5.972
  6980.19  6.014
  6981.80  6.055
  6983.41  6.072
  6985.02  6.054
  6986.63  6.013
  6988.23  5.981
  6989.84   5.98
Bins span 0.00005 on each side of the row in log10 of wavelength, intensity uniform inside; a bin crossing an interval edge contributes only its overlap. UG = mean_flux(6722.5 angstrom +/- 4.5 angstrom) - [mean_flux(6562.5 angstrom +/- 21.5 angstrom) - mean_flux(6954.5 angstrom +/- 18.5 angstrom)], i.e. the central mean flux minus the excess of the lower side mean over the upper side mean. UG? 6.1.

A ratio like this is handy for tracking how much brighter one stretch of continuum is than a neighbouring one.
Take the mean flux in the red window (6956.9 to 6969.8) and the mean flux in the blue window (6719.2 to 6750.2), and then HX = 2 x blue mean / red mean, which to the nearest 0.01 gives 2.02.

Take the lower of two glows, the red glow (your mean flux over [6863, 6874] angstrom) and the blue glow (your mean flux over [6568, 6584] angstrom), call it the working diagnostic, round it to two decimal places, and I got 5.83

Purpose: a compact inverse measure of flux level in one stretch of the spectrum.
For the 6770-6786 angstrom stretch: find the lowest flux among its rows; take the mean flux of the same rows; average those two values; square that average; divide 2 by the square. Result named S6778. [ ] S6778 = 0.049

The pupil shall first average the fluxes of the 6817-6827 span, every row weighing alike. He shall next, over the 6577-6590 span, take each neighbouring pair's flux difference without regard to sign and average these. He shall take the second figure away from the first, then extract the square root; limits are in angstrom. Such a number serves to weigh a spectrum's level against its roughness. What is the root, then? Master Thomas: 2.50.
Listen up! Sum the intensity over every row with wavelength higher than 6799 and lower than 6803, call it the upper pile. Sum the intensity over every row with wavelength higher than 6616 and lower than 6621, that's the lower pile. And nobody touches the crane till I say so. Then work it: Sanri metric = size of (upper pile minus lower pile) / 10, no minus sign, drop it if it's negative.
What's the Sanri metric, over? 0.11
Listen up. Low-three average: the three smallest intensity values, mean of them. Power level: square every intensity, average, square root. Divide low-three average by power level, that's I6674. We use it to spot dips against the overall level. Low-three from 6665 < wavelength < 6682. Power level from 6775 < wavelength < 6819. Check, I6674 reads 0.98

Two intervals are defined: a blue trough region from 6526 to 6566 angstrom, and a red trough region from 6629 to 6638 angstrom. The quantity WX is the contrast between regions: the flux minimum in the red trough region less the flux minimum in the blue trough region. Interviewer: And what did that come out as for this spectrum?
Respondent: -0.07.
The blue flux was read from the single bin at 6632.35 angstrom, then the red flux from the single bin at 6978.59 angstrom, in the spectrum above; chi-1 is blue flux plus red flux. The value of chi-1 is 11.76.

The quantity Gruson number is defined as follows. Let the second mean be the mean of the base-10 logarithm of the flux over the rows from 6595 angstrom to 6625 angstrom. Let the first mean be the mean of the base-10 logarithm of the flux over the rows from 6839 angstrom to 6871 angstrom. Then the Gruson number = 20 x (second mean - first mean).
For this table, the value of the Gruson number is -0.64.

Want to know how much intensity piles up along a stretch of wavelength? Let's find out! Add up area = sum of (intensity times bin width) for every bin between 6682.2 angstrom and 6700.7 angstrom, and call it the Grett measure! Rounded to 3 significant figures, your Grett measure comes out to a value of 110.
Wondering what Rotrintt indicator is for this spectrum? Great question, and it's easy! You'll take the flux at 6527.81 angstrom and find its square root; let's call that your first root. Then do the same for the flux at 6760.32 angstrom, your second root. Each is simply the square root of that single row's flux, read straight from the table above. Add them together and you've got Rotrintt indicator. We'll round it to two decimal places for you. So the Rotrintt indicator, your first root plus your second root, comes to 4.99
